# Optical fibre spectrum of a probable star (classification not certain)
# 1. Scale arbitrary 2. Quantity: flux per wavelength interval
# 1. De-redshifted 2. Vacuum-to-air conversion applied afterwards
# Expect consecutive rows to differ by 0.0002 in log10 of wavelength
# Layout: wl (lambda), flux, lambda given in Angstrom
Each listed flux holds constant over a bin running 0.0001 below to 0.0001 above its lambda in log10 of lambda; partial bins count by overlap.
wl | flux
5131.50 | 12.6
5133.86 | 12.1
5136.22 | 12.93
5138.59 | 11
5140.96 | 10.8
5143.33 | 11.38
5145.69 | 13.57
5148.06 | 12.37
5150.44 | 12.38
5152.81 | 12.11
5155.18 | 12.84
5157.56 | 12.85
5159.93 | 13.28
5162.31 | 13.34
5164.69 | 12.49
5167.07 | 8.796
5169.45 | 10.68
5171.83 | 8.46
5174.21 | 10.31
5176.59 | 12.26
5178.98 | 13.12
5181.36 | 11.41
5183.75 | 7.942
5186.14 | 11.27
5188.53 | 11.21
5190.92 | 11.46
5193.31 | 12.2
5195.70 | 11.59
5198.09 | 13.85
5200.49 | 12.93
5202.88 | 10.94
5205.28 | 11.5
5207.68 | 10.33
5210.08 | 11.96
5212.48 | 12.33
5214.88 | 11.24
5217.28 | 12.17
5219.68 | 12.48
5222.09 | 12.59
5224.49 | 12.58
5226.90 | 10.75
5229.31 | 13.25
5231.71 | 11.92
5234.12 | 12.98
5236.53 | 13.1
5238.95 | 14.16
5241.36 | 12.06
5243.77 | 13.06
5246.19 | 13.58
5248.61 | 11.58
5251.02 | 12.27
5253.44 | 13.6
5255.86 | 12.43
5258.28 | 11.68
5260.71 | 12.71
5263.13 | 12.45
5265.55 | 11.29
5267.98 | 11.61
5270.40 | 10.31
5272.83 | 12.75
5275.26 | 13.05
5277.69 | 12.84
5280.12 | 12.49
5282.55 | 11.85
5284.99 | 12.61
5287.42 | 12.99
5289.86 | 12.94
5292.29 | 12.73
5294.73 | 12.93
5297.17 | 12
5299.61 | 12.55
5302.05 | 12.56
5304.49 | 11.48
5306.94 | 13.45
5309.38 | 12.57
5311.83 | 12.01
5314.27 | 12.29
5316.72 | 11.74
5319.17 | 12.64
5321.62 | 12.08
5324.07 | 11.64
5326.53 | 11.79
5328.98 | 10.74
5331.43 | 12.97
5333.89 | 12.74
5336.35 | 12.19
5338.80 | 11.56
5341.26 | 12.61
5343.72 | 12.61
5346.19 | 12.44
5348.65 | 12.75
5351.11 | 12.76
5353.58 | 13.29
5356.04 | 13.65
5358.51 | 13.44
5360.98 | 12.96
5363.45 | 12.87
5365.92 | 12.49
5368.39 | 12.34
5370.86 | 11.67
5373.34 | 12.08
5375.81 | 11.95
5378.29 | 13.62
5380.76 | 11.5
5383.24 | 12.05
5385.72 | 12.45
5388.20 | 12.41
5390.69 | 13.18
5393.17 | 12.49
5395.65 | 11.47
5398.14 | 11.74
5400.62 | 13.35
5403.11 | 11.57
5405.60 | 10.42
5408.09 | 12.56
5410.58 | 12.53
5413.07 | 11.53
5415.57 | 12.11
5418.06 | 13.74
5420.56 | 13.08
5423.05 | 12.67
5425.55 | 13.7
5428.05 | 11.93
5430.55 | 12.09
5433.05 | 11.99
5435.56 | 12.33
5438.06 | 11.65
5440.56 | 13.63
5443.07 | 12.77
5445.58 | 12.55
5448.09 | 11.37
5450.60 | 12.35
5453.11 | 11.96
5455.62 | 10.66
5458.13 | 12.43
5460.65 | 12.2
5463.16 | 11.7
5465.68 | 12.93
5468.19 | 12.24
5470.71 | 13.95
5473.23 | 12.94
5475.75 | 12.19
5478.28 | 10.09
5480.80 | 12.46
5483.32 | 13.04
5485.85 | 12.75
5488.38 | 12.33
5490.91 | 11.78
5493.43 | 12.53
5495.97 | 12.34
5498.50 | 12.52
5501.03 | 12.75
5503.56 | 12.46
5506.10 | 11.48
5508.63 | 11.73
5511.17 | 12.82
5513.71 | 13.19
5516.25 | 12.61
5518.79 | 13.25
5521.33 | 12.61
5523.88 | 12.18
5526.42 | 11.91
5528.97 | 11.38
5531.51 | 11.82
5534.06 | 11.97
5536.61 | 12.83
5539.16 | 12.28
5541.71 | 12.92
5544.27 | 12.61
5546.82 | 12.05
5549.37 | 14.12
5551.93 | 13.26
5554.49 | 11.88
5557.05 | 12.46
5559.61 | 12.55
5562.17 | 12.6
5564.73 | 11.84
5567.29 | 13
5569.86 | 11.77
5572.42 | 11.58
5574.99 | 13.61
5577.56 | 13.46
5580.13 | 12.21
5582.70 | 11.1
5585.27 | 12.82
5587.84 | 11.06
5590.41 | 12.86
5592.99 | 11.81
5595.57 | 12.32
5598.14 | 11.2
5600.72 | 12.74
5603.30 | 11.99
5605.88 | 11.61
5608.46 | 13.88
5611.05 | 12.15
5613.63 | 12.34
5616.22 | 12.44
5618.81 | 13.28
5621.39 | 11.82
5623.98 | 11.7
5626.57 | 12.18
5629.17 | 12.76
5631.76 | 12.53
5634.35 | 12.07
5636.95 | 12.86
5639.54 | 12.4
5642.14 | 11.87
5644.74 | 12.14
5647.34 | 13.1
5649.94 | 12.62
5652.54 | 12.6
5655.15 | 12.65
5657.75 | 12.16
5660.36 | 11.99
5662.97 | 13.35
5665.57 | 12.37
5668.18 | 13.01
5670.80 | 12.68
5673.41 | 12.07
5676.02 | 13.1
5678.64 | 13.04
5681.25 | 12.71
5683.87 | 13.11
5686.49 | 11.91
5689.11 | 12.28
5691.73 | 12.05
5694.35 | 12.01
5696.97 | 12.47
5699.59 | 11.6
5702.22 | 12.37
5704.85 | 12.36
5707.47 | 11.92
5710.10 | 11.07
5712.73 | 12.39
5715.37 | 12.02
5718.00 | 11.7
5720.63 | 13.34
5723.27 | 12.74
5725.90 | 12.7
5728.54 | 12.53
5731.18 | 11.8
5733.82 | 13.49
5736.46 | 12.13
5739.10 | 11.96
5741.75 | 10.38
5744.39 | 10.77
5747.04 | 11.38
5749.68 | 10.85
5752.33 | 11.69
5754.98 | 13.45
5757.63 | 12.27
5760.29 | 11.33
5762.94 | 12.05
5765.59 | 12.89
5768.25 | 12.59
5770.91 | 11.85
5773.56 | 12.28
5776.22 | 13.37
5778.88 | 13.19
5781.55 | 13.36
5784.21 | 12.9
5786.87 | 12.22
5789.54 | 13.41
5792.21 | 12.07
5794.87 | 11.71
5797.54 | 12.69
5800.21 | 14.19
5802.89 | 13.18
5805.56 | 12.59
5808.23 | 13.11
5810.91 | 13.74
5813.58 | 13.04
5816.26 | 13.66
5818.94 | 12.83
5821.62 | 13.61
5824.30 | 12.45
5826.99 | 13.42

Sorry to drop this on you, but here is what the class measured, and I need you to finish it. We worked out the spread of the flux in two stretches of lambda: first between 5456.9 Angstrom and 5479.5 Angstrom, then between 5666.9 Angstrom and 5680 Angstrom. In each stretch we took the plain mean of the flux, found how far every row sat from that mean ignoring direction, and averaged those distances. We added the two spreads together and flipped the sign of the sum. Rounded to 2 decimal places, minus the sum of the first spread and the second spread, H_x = -1.00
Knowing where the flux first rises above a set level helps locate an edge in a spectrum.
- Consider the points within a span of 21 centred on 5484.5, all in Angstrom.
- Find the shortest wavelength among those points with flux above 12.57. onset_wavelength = 5483.32 Angstrom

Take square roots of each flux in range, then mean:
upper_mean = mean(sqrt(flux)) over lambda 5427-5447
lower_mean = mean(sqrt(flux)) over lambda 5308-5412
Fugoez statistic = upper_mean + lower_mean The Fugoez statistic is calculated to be 7.03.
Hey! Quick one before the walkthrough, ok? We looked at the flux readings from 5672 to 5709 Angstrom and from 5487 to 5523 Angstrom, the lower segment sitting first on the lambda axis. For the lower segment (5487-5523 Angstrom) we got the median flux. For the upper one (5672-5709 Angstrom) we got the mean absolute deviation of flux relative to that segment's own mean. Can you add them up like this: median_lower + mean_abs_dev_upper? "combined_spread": 12.9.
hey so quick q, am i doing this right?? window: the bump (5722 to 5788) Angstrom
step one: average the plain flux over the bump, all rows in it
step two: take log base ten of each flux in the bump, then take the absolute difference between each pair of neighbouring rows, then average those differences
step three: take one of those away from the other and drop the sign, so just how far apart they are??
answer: 12.2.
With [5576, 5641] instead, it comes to 12.3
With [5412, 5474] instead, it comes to 12.4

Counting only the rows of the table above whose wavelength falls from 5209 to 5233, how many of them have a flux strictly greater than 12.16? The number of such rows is 6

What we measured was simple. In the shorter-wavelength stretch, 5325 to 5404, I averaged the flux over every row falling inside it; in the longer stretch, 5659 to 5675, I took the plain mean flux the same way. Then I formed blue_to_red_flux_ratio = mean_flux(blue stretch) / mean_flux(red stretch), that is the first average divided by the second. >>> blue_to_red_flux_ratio 0.99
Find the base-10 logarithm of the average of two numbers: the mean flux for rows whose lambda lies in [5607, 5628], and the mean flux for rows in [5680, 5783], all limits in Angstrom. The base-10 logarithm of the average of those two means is 1.09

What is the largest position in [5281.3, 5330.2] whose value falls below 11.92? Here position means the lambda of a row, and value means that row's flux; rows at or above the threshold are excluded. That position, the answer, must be 5328.98 Angstrom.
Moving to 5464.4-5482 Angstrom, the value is 5478.28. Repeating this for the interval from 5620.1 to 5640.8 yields 5623.98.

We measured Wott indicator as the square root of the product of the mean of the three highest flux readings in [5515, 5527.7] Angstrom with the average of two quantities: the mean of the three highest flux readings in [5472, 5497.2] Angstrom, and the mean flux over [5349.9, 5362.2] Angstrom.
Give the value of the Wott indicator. 12.9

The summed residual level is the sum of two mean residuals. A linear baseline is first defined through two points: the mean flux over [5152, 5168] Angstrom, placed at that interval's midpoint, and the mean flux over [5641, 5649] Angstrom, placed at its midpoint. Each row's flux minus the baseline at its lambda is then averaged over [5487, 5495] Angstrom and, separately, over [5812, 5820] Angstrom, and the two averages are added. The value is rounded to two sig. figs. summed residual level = 0.65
